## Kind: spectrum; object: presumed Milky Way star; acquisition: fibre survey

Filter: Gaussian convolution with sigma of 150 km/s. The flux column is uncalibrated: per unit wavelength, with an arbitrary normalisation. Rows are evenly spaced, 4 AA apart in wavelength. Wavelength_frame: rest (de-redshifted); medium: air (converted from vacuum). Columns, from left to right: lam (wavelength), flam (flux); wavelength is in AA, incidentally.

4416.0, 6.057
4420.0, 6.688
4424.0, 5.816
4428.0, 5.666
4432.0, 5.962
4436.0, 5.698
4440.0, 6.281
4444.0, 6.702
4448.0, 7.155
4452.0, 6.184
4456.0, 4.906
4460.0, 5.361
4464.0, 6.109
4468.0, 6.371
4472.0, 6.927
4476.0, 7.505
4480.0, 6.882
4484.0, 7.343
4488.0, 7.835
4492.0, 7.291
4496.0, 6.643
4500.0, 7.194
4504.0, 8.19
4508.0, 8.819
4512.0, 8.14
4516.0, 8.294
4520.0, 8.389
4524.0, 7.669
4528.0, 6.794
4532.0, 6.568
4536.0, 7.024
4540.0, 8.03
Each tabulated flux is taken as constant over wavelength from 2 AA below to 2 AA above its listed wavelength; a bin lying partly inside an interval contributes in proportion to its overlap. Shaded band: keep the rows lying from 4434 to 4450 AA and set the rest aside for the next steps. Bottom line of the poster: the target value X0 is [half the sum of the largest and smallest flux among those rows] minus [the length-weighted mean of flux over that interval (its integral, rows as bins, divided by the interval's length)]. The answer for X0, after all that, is -0.03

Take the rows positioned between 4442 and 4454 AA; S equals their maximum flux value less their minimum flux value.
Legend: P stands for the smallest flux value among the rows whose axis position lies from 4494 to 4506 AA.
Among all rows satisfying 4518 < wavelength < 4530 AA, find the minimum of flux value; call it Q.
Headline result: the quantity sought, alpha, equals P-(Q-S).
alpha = 0.8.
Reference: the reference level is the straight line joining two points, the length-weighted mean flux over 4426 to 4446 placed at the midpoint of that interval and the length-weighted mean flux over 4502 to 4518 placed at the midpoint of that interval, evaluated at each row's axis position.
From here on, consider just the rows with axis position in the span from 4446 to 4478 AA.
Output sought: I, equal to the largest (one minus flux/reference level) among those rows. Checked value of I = 0.2659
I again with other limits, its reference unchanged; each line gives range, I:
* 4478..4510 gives 0.1619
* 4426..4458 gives 0.2659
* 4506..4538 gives 0.2738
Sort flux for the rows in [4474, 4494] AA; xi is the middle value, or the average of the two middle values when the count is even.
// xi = 7.3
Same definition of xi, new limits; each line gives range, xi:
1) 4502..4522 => 8.3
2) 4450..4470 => 6.1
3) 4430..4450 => 6.3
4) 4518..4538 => 7.0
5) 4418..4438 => 5.8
